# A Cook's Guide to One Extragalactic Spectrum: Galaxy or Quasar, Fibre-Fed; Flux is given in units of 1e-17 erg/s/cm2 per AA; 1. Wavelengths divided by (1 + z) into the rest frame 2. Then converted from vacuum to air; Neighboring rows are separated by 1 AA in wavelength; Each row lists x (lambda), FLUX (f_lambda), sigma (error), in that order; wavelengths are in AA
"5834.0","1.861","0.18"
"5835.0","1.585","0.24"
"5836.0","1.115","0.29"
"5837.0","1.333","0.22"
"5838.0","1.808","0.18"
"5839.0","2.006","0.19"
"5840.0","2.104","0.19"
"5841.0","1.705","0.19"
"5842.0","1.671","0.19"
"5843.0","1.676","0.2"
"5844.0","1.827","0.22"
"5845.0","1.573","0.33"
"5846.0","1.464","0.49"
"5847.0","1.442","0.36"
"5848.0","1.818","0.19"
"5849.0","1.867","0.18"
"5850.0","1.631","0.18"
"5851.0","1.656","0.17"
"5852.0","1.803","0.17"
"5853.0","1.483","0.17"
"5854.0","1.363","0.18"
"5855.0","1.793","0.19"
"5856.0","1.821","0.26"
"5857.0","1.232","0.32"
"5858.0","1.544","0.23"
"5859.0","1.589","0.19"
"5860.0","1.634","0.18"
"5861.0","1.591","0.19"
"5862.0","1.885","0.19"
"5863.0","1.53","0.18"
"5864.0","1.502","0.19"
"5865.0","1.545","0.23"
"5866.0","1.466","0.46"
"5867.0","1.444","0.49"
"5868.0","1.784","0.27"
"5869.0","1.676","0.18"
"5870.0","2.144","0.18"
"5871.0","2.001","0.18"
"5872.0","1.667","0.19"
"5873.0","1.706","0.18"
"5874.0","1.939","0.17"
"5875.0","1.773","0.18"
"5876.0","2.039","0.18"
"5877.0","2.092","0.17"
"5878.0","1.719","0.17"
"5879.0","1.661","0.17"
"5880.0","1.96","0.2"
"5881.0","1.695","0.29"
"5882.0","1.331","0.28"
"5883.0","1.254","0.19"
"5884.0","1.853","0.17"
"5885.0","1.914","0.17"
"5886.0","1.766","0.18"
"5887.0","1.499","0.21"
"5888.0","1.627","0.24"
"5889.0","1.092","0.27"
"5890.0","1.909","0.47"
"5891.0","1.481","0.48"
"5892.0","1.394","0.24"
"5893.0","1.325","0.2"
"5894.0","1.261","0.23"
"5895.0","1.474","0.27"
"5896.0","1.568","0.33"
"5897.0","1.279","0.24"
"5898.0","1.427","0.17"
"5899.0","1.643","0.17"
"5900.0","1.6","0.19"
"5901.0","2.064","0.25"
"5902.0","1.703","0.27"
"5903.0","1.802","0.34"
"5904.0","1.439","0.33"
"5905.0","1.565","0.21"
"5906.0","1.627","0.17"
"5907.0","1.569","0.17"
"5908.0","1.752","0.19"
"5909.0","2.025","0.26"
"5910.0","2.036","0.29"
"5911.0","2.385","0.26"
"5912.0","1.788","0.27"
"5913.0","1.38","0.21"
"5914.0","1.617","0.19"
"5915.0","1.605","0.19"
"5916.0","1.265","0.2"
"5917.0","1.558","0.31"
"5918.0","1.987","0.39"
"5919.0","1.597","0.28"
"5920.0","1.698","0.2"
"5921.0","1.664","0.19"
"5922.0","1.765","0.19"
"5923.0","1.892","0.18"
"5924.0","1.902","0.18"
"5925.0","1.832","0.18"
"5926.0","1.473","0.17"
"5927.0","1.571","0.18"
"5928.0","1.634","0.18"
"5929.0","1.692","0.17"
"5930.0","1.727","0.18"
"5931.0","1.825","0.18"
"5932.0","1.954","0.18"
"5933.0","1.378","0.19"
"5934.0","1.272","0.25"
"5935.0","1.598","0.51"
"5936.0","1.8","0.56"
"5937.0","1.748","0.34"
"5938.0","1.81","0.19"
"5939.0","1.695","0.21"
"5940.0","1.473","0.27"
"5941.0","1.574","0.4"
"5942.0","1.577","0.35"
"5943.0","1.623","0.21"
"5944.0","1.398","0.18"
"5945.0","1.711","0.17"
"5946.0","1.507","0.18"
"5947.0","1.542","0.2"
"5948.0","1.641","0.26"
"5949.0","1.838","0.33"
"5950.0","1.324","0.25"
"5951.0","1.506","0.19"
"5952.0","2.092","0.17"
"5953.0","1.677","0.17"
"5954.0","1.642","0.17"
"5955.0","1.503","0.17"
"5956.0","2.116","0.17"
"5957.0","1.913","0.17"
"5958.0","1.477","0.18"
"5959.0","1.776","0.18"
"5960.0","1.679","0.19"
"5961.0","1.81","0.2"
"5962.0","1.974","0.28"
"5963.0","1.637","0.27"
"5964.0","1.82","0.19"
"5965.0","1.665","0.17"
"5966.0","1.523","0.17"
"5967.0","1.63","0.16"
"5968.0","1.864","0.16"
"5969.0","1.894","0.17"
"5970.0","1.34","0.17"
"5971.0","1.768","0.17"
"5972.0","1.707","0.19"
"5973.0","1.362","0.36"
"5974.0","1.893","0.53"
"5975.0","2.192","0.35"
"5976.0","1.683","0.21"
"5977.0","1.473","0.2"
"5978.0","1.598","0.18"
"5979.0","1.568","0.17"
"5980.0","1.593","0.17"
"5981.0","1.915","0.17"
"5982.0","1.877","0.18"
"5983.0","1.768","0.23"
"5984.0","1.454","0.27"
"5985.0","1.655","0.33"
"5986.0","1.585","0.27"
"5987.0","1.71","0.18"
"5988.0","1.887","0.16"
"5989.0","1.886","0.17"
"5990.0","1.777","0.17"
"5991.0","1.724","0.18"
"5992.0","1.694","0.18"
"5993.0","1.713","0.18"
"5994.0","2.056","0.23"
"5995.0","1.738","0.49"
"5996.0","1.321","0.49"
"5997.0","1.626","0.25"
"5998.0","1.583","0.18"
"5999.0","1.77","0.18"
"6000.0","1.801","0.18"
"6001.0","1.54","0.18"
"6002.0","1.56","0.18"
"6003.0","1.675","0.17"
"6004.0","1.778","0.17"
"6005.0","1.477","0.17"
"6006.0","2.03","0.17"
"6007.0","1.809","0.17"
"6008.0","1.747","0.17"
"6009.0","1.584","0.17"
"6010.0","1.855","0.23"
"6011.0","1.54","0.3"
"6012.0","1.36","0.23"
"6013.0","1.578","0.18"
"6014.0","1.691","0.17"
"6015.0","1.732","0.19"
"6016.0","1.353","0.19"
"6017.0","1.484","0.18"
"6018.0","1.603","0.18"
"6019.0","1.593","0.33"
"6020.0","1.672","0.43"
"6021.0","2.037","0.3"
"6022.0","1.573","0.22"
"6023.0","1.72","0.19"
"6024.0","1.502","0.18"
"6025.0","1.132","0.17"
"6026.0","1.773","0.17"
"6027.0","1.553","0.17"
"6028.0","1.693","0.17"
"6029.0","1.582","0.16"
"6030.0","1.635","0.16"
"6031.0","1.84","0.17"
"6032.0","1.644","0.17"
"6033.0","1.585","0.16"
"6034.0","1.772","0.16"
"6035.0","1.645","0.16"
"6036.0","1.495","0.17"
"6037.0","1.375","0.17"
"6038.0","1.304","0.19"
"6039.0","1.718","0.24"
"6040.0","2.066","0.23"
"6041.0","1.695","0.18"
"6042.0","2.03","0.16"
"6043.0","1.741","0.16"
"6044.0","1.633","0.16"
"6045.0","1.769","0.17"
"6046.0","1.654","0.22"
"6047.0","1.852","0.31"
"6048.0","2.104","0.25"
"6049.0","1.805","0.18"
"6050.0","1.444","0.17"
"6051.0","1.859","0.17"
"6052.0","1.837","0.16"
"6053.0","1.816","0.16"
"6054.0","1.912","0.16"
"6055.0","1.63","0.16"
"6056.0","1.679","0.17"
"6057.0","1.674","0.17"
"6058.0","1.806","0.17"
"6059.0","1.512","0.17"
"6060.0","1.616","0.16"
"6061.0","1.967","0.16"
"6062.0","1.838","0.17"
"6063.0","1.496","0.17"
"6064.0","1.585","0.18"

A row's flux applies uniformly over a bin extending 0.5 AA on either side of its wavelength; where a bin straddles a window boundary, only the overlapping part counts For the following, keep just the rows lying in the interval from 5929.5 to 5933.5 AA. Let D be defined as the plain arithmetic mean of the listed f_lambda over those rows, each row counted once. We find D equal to 1.72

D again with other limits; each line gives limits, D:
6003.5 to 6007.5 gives 1.77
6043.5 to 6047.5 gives 1.73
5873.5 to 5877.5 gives 1.96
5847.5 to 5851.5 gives 1.74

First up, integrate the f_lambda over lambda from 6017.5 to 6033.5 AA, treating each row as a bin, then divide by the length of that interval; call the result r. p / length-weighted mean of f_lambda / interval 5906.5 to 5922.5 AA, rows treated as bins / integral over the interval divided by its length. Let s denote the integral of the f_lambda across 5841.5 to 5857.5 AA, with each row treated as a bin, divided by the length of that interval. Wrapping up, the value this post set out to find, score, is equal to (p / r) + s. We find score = 2.69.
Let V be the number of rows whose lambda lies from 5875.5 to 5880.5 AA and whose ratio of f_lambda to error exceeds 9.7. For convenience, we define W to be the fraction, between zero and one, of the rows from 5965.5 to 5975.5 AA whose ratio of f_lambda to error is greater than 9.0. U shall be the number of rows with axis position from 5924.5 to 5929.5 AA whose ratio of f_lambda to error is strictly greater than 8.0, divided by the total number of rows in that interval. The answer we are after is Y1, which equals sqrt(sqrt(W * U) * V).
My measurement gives 1.78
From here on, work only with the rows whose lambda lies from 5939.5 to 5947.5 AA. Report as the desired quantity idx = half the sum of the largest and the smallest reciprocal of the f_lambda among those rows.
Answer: 0.65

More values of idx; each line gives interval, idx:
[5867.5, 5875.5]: 0.53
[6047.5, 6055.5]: 0.58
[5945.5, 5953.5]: 0.62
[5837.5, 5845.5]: 0.56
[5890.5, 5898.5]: 0.72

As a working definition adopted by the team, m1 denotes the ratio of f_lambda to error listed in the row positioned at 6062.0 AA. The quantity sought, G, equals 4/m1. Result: 0.37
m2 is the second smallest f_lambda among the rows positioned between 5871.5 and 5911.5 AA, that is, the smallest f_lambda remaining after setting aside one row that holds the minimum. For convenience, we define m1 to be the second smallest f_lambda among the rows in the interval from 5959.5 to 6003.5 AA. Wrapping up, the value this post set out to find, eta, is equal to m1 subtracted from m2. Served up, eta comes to -0.09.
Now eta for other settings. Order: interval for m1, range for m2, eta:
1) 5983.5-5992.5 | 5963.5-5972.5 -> -0.06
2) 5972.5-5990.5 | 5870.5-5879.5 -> 0.21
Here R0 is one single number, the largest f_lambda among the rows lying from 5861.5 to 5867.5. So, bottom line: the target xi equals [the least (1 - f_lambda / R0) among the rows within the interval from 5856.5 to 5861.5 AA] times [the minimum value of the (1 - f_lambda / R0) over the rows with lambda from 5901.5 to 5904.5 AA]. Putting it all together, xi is 0.0059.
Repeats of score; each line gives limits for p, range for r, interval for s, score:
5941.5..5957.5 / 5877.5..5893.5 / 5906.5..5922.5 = 2.78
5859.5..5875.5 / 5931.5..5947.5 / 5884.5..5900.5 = 2.58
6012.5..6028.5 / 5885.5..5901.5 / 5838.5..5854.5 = 2.75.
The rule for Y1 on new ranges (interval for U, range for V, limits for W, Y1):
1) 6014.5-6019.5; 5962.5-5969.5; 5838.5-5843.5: 1.40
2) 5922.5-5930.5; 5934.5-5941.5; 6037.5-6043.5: 0.00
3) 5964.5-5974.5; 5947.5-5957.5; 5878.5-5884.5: 1.54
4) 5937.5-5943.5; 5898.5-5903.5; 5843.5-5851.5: 0.00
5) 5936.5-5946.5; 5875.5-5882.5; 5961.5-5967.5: 1.50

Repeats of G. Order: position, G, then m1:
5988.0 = 0.34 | 11.8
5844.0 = 0.48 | 8.3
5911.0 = 0.44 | 9.2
